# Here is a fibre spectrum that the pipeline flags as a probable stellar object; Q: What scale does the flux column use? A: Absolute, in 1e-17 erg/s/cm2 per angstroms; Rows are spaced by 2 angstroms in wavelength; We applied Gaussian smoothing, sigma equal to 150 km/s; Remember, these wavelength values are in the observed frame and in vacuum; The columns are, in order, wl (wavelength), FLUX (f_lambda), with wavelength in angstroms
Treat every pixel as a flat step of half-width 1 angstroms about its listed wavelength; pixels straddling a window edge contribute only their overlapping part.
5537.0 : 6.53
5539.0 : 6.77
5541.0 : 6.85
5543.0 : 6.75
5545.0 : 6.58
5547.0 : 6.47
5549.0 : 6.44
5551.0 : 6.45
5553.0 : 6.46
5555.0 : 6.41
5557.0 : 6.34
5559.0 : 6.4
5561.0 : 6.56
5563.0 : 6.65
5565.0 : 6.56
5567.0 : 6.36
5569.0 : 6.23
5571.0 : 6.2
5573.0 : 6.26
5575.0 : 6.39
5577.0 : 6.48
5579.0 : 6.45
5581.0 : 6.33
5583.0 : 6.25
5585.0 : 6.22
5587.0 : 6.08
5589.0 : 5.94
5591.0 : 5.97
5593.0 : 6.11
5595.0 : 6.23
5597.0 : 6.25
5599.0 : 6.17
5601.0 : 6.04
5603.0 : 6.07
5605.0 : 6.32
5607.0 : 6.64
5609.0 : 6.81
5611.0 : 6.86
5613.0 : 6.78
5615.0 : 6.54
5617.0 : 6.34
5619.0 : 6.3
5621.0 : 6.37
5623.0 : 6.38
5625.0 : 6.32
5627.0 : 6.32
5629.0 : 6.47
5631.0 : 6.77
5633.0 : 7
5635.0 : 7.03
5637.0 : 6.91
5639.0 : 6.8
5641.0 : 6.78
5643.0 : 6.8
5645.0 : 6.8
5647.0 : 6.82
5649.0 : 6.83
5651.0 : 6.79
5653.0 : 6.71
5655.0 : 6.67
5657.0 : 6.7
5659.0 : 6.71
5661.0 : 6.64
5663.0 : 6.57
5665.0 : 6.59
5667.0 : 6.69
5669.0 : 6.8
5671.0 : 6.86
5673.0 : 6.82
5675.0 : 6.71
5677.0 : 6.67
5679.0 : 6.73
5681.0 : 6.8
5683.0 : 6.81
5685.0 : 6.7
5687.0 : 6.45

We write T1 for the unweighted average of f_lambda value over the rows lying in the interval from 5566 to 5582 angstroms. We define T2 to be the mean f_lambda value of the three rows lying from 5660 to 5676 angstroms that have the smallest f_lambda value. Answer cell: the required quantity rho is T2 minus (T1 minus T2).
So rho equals 6.86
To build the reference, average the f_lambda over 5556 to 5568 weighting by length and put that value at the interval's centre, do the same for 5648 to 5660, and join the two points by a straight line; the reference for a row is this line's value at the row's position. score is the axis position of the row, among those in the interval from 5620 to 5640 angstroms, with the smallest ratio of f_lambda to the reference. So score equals 5627.0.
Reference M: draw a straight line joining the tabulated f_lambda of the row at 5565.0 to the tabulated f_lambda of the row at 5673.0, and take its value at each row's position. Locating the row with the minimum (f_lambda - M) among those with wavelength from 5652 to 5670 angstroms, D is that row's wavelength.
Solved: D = 5663.0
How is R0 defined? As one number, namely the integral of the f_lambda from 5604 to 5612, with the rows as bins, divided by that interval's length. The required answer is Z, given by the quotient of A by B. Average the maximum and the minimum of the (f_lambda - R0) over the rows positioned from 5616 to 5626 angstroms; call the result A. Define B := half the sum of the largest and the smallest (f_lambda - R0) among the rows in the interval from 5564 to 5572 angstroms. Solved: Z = 1.1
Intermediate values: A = -0.32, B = -0.28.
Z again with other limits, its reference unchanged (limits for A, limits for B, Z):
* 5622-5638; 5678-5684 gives 0.2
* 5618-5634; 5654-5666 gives 0.4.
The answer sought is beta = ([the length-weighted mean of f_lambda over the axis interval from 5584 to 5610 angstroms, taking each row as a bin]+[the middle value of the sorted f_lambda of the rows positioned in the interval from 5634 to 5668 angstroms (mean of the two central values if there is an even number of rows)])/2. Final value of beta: 6.50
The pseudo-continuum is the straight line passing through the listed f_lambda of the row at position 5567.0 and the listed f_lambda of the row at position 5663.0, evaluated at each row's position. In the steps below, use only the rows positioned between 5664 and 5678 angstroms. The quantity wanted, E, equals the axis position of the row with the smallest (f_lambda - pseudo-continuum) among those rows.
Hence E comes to 5665.0 angstroms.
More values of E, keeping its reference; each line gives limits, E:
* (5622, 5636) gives 5627.0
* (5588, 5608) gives 5589.0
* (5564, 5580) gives 5571.0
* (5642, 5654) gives 5653.0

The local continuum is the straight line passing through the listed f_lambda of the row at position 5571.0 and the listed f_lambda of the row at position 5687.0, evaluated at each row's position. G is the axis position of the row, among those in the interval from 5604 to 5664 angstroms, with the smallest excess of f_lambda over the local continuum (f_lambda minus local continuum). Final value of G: 5619.0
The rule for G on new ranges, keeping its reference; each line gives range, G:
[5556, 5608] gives 5589.0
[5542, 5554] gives 5549.0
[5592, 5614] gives 5601.0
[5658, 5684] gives 5663.0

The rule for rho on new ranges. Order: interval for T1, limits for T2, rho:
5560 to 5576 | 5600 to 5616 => 5.89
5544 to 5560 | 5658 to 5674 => 6.76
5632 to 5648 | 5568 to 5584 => 5.59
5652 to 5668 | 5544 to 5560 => 6.11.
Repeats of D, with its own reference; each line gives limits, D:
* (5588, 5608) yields 5589.0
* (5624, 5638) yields 5627.0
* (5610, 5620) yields 5619.0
